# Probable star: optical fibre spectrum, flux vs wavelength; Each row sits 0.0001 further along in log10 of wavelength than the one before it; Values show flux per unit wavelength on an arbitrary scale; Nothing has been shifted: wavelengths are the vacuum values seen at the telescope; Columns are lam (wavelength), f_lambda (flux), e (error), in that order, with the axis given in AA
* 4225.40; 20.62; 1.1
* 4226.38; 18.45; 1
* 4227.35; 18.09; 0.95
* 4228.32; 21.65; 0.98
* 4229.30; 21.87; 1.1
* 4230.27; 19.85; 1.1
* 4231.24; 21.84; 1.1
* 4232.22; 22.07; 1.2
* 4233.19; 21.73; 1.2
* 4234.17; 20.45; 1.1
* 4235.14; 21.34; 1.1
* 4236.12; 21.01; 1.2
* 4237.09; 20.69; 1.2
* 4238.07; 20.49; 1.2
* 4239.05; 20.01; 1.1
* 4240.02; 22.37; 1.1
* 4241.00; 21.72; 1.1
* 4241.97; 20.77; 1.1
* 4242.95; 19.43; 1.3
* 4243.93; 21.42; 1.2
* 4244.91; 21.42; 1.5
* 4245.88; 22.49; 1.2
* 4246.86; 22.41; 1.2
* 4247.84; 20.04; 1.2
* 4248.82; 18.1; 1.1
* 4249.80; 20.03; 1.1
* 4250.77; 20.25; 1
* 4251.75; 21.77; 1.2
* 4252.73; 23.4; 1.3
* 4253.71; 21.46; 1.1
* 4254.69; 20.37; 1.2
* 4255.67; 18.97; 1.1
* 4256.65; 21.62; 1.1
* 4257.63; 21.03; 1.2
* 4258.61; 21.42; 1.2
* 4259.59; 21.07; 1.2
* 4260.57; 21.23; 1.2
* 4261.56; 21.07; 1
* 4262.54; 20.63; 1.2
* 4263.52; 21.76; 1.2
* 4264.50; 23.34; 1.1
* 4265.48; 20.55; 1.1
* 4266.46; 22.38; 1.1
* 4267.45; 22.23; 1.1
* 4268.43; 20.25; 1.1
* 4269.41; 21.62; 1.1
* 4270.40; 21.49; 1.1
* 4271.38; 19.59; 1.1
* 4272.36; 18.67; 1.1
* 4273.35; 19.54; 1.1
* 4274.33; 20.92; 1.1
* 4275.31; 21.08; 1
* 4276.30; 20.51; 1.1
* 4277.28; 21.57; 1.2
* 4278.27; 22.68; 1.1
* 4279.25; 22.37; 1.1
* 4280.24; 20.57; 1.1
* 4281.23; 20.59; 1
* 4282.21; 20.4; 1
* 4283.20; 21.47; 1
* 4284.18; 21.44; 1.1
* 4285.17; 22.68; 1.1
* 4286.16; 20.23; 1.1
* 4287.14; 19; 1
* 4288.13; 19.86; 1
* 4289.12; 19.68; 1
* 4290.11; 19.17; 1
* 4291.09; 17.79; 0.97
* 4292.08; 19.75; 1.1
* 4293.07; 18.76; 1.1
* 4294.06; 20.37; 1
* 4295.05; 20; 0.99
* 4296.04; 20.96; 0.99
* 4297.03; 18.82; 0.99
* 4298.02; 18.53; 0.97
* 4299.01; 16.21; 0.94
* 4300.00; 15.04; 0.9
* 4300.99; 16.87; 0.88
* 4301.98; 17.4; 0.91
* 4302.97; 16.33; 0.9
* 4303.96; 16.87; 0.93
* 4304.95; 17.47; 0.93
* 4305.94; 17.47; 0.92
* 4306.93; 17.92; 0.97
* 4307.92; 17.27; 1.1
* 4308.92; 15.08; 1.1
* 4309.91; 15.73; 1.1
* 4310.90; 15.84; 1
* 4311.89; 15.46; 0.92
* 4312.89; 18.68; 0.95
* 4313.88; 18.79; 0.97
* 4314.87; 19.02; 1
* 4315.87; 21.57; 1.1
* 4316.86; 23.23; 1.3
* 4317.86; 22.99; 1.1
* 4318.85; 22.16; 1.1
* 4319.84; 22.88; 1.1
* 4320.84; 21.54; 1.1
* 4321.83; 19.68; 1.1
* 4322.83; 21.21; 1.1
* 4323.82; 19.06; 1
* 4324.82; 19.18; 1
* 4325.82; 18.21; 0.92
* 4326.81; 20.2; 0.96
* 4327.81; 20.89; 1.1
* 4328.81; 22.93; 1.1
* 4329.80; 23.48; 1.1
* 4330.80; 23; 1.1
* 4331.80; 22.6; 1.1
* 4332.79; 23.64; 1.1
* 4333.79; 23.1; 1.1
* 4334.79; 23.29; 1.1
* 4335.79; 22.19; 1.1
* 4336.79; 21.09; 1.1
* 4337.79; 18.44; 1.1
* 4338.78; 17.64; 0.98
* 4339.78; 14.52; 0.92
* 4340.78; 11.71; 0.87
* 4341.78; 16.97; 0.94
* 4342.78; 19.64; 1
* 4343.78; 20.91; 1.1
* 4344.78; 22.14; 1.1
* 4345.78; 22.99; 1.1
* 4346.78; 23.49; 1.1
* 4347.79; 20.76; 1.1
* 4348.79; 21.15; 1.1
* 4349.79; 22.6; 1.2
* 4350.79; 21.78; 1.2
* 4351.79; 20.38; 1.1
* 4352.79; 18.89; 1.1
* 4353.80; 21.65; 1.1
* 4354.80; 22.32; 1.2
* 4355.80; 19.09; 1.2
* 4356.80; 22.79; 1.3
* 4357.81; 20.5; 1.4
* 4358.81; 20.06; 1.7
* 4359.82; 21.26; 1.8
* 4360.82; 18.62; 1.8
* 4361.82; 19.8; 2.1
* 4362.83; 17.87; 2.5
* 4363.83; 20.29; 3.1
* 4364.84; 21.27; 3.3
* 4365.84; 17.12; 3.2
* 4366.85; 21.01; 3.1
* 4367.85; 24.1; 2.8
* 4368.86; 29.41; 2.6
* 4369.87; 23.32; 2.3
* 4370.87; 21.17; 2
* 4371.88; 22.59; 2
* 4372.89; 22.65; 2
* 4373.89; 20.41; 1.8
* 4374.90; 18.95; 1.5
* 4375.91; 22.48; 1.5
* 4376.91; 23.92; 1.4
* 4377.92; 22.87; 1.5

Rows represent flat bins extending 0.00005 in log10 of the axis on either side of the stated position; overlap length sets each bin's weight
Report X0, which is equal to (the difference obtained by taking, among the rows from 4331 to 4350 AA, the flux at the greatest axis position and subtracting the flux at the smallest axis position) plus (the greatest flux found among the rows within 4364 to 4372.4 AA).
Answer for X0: 29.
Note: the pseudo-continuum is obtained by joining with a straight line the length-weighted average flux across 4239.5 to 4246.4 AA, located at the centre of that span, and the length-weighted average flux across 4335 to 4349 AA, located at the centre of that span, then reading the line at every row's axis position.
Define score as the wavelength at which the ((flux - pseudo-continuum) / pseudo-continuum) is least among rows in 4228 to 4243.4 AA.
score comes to 4242.95 AA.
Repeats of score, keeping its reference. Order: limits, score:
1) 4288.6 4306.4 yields 4300.00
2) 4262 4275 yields 4272.36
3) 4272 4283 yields 4272.36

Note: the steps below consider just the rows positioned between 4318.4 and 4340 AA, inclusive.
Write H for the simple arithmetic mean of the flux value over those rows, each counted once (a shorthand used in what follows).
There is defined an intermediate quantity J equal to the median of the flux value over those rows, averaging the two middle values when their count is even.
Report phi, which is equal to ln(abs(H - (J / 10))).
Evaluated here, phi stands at 2.93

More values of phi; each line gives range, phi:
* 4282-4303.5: 2.84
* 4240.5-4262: 2.94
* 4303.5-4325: 2.84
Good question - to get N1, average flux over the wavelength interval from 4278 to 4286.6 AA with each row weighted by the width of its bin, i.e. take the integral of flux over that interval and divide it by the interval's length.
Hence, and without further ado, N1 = 21.3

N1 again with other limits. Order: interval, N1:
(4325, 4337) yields 22.0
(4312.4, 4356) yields 20.7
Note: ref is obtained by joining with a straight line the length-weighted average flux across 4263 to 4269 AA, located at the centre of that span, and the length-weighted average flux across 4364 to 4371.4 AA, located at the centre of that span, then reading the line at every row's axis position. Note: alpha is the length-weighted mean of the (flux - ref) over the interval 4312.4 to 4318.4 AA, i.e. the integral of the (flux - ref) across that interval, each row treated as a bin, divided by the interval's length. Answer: -1.3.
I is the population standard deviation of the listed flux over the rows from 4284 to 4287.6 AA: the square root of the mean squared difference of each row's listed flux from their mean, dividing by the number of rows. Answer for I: 1.4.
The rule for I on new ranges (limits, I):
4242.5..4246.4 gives 1.1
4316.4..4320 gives 0.4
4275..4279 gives 0.8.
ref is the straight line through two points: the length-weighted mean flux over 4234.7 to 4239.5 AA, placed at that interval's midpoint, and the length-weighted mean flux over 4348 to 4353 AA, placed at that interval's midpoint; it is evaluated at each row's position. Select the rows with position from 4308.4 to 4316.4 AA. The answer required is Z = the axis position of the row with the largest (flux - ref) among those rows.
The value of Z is 4315.87 AA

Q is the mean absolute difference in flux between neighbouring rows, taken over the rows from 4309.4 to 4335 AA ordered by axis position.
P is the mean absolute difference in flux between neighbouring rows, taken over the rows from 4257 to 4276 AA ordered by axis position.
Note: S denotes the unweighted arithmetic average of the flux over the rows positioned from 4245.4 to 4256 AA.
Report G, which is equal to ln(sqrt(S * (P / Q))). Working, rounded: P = 0.98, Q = 1.04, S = 20.8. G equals 1.49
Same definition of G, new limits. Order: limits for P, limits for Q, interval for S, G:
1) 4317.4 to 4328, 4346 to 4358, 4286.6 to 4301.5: 1.24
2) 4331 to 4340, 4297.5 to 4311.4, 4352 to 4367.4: 1.68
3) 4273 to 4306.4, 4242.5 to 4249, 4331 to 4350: 1.38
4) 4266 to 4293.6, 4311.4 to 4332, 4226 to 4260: 1.41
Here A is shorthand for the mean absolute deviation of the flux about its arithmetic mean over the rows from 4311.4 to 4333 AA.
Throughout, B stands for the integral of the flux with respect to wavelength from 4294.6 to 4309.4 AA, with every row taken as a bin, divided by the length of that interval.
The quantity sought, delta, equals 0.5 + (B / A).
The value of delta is 10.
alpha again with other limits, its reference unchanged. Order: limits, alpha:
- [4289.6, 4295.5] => -2.6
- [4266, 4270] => -0.2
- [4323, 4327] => -2.9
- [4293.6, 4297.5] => -1.9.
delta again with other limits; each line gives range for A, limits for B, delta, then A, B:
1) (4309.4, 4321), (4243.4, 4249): 9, 2.6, 21.1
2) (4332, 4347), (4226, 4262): 8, 2.9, 20.9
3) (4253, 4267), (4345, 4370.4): 32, 0.7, 21.3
